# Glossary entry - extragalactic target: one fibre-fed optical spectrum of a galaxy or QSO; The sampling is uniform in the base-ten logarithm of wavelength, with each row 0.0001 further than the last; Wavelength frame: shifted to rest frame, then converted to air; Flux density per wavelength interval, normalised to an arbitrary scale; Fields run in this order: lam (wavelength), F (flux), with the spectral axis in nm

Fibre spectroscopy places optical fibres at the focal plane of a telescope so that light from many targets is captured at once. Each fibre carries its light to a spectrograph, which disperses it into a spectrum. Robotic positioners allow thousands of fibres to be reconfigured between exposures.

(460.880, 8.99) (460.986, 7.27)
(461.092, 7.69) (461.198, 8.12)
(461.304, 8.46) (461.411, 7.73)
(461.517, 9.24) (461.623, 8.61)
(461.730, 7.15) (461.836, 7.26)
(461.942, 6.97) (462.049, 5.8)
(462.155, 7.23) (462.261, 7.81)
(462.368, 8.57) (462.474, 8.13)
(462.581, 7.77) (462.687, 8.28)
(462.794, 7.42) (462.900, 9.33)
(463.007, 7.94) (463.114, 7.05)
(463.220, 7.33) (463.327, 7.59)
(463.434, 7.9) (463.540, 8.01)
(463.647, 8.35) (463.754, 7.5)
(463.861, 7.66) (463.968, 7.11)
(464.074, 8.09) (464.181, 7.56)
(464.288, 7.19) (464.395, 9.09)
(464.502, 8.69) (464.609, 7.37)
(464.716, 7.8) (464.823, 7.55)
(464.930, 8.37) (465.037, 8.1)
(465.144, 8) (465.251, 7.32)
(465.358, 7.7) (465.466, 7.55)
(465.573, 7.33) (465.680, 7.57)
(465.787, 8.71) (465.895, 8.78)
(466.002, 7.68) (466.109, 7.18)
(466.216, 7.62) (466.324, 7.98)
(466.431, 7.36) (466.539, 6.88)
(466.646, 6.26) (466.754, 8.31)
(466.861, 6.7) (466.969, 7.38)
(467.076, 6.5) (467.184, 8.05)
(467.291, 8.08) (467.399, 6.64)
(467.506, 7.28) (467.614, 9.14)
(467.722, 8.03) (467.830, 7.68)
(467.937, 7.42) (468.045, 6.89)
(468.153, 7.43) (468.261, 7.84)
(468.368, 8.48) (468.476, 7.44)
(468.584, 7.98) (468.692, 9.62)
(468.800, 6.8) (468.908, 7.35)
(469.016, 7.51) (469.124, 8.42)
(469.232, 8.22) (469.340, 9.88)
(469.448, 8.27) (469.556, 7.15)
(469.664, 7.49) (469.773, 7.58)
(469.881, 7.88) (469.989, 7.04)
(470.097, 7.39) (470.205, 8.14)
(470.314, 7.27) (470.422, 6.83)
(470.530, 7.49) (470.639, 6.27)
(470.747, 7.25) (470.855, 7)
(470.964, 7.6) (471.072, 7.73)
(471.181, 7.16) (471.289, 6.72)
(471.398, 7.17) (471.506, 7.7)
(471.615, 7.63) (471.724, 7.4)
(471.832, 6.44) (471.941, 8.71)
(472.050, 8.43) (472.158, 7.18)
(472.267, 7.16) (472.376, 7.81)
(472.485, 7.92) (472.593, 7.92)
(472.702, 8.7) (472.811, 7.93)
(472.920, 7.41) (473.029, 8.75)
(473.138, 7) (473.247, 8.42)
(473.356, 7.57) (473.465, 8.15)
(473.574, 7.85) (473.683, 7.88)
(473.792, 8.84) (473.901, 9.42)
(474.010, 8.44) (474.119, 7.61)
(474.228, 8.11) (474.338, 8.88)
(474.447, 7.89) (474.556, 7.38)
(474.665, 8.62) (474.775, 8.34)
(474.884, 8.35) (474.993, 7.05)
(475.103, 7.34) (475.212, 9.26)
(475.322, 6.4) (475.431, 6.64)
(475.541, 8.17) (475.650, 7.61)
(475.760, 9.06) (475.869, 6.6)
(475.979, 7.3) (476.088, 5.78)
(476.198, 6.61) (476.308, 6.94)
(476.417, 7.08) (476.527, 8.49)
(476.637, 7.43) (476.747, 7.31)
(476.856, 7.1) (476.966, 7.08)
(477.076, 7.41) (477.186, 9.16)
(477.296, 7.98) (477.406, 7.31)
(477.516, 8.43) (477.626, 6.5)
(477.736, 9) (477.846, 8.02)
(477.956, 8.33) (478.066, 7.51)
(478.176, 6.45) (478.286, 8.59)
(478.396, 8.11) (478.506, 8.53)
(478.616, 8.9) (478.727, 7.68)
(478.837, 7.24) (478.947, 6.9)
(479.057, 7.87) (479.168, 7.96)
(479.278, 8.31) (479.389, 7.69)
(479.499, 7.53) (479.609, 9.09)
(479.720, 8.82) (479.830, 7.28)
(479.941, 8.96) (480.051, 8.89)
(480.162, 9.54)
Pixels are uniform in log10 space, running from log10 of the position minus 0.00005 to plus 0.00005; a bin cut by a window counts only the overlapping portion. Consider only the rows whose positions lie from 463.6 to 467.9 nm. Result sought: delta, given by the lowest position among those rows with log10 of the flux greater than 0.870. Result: 463.647 nm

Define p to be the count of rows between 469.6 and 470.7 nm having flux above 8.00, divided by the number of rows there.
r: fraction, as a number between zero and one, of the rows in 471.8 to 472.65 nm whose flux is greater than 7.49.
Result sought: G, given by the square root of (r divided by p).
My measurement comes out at 2.5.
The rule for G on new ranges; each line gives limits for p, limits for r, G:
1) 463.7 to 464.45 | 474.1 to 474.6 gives 1.7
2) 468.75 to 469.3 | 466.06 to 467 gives 0.9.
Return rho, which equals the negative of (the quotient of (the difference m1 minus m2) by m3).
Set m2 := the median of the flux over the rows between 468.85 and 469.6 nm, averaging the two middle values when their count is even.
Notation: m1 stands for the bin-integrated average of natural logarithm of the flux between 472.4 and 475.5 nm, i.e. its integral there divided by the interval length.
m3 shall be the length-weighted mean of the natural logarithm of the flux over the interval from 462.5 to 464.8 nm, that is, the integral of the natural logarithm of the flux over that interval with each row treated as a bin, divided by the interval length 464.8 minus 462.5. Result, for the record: 2.99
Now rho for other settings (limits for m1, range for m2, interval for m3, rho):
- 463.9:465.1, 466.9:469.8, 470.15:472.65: 2.75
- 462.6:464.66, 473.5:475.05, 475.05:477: 3.10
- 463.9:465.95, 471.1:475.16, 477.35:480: 2.81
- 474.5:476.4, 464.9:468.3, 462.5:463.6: 2.71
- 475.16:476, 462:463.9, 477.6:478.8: 2.78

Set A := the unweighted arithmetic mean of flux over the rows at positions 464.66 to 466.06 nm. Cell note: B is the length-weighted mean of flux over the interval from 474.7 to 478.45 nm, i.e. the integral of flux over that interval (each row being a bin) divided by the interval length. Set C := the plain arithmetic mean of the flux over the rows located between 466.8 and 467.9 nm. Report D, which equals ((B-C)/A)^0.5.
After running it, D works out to 0.09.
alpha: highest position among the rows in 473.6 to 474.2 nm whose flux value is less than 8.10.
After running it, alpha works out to 474.119 nm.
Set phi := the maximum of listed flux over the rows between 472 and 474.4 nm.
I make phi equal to 9.42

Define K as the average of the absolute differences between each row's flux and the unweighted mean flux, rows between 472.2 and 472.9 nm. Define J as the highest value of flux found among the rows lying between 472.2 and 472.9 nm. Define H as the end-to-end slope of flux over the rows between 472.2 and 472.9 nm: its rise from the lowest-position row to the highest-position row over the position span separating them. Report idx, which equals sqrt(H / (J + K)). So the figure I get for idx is 0.40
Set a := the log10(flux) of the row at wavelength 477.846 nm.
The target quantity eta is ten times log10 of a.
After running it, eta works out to -0.44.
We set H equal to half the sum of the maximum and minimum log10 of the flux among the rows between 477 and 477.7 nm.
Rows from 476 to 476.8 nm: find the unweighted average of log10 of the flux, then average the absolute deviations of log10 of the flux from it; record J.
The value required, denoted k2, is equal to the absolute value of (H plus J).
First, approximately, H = 0.887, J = 0.035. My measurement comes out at 0.922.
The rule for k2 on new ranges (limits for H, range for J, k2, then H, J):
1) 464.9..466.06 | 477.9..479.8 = 0.936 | 0.904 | 0.032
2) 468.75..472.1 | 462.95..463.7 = 0.916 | 0.896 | 0.020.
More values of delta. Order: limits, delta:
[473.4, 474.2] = 473.465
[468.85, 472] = 469.016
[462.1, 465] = 462.261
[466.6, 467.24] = 466.754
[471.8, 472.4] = 471.941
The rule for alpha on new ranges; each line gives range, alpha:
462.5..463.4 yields 463.327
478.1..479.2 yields 479.168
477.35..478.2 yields 478.176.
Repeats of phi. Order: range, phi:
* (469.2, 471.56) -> 9.88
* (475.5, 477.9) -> 9.16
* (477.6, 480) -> 9.09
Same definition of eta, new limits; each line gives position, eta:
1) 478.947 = -0.76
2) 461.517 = -0.15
